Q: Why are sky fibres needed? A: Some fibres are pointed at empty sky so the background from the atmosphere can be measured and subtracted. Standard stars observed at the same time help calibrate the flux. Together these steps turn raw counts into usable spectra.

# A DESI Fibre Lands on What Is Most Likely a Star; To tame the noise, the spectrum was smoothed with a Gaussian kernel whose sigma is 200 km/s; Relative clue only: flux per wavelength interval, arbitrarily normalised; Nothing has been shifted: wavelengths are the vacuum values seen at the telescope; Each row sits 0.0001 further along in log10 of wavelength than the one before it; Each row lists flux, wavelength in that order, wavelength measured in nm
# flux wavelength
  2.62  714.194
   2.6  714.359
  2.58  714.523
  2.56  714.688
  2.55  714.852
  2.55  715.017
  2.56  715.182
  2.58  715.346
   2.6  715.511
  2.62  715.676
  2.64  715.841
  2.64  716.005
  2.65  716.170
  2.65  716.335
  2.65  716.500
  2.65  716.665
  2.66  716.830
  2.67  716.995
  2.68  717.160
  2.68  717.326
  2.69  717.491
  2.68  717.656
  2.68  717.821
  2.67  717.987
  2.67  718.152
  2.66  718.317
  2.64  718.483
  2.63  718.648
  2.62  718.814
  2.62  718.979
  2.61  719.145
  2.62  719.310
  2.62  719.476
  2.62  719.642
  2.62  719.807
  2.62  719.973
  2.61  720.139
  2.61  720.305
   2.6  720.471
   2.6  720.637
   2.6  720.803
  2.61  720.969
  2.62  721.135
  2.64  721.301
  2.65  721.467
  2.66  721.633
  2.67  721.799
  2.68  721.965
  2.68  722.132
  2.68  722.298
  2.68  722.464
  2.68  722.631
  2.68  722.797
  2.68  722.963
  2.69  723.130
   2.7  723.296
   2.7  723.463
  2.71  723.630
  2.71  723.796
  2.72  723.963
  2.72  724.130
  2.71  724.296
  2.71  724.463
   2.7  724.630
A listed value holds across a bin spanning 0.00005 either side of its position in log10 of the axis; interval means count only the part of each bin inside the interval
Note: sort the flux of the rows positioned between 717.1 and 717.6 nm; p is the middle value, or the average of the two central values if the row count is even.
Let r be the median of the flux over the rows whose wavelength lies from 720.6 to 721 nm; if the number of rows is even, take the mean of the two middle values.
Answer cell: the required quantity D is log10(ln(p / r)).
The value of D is -1.52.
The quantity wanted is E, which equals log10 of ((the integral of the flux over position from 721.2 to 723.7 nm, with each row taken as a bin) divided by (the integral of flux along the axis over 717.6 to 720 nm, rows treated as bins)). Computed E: 0.024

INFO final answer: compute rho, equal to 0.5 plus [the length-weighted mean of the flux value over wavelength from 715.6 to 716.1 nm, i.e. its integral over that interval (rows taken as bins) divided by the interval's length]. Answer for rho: 3.14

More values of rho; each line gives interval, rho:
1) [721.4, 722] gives 3.17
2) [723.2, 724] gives 3.21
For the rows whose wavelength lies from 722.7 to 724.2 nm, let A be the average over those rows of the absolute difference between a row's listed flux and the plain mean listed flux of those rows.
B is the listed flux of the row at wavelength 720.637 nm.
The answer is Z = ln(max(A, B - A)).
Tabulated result 0.951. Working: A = 0.0123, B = 2.6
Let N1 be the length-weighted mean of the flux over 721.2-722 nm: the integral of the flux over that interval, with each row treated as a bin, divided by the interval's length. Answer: 2.66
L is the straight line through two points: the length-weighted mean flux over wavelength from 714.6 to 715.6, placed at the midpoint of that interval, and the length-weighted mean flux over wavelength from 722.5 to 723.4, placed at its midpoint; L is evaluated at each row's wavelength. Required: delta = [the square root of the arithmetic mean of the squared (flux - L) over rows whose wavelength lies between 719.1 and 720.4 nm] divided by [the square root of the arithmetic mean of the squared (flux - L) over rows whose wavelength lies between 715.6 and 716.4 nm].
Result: 0.4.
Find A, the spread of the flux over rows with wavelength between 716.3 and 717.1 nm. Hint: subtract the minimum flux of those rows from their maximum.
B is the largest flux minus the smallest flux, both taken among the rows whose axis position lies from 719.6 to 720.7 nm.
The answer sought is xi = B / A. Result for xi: 1.0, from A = 0.020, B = 0.020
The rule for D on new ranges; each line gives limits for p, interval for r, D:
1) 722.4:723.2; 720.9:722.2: -2.03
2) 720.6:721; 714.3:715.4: -1.81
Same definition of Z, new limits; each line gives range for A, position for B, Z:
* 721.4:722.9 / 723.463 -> 0.990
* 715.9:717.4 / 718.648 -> 0.962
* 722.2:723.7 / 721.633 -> 0.975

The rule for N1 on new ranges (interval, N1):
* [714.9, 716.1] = 2.60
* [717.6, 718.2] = 2.67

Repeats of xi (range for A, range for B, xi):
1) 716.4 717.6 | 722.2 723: 0.0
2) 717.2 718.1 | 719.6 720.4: 0.5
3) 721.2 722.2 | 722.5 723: 0.0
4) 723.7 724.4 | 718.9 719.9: 1.0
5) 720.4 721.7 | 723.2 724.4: 0.3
